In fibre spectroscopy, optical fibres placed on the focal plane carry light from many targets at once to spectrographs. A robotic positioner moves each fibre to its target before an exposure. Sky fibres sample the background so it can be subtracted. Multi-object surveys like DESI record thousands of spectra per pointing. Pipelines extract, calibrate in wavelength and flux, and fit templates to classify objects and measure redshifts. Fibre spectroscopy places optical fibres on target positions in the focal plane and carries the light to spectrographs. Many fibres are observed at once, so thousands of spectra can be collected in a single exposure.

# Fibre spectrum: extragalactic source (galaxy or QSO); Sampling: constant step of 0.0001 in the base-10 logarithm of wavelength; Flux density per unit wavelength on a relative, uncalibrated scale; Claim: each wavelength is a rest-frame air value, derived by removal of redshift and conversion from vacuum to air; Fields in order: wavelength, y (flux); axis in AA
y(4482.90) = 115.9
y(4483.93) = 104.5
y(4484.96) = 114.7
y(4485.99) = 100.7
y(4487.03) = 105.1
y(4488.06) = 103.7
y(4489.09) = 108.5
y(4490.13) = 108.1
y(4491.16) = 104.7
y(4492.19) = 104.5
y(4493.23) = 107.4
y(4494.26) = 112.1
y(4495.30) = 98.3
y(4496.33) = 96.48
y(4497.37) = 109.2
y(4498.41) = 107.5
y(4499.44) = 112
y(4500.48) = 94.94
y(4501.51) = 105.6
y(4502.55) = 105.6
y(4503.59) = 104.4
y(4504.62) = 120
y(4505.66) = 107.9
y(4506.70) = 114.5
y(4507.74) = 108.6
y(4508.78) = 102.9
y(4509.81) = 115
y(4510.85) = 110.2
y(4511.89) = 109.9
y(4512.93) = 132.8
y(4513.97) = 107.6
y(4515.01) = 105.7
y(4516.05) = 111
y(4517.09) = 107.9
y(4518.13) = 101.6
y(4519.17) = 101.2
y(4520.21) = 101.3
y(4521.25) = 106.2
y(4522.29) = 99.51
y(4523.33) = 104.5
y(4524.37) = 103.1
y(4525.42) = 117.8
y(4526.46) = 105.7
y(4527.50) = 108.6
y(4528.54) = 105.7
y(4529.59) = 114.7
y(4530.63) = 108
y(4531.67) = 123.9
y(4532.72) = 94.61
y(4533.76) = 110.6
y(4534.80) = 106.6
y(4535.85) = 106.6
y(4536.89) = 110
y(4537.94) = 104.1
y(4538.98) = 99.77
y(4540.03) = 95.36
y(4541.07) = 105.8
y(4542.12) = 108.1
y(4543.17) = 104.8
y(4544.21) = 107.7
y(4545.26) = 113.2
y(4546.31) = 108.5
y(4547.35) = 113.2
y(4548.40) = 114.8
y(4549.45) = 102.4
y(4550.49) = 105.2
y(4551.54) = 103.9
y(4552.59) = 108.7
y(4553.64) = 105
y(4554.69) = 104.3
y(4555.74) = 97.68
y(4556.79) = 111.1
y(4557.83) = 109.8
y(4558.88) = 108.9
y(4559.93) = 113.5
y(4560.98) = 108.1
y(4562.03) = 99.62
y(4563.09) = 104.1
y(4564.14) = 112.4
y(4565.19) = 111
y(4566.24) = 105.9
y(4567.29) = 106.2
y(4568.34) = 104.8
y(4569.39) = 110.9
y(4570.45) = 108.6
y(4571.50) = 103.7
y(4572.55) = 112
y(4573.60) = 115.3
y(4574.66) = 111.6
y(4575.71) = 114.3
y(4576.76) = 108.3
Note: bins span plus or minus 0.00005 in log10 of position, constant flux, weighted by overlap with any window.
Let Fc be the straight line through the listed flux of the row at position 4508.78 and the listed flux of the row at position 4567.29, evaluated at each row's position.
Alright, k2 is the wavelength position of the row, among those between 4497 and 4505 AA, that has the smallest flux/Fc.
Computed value 4500.48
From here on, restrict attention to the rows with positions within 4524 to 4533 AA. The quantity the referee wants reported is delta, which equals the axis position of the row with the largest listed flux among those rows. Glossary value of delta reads 4531.67 AA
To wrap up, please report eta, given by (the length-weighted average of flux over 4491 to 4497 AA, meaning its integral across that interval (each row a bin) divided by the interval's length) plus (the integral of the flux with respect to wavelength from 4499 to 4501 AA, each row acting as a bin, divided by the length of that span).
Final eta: 207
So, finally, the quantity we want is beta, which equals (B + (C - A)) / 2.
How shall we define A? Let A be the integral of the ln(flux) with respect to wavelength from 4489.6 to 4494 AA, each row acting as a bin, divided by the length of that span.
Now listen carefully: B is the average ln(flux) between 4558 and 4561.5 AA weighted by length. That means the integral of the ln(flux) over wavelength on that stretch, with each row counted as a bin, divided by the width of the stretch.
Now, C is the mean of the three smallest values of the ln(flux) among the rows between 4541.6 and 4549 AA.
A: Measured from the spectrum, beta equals 2.35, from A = 4.67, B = 4.70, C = 4.671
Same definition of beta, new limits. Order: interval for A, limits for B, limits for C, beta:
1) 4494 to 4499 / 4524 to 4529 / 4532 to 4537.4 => 2.33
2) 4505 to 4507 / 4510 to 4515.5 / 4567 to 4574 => 2.34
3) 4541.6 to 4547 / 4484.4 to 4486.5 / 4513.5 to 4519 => 2.33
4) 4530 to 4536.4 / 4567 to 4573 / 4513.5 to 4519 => 2.32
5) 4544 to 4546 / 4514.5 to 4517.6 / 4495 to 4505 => 2.28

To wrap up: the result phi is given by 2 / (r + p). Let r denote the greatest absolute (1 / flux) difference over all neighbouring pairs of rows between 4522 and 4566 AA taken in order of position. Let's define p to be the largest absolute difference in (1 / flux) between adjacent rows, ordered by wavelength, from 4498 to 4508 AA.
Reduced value 487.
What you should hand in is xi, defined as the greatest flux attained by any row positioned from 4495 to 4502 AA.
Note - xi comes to 112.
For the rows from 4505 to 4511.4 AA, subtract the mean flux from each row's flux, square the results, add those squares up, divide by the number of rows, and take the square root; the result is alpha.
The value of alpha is 4.1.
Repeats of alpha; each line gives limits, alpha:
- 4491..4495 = 3.1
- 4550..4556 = 3.3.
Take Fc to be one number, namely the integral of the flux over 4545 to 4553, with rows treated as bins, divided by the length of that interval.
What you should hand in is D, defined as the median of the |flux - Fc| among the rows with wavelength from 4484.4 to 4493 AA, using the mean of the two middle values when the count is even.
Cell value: 4.0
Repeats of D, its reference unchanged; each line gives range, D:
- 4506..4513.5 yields 5.7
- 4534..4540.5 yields 3.3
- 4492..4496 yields 3.8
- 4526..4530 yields 2.9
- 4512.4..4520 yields 2.9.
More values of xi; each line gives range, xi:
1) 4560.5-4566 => 112.4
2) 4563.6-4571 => 112.4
